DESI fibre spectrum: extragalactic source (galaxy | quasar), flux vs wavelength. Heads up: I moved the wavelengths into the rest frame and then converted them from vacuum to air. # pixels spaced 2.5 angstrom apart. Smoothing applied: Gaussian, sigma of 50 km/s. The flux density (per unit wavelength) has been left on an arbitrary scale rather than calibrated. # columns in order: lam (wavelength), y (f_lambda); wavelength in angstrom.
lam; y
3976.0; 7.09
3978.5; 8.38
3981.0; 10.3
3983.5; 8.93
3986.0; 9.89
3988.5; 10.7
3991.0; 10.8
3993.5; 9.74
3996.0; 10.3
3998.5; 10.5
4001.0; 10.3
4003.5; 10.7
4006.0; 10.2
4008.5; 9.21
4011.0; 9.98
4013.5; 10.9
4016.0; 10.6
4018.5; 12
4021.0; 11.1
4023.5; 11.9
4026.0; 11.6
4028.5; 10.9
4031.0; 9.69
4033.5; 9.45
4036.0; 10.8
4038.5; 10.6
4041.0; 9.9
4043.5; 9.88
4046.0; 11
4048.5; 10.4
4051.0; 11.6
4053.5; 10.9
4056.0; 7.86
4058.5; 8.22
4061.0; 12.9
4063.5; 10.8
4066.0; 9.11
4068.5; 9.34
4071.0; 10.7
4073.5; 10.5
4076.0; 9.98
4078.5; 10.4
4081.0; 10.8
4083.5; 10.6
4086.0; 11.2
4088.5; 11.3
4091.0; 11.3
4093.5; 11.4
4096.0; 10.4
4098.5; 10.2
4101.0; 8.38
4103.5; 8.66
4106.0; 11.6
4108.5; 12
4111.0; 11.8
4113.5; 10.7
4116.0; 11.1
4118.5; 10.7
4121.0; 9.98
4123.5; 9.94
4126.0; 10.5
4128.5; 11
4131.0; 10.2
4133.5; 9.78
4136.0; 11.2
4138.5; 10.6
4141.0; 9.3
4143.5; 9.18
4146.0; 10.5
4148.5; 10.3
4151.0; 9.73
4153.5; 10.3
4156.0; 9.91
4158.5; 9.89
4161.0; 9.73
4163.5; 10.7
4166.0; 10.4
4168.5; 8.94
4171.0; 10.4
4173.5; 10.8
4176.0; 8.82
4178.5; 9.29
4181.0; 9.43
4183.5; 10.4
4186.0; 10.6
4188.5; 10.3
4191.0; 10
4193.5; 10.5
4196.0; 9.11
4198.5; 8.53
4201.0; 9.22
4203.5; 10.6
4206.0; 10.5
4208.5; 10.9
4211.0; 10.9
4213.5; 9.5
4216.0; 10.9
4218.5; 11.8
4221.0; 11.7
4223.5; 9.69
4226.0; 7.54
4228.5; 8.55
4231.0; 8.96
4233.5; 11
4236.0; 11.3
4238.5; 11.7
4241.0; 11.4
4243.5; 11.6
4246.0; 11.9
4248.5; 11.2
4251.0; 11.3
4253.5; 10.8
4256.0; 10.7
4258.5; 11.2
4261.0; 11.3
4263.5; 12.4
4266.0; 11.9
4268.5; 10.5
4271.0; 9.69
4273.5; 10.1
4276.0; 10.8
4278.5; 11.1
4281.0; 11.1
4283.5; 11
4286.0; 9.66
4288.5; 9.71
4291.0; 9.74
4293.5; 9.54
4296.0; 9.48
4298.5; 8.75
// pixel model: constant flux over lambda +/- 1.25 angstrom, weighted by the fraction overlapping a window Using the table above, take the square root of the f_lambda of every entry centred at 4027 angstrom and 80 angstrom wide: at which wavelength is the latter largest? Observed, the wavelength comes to 4061.0 angstrom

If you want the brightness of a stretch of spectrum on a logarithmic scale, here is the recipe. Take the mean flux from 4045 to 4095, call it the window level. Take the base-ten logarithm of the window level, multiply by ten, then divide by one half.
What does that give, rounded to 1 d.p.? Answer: 20.4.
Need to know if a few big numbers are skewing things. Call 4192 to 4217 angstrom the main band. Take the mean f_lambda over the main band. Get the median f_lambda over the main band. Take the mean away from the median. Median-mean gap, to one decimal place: 0.4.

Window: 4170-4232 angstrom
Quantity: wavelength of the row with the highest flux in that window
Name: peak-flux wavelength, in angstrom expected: 4218.5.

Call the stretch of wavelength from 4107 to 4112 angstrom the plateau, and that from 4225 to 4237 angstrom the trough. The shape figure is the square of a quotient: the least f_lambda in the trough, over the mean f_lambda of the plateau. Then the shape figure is 0.40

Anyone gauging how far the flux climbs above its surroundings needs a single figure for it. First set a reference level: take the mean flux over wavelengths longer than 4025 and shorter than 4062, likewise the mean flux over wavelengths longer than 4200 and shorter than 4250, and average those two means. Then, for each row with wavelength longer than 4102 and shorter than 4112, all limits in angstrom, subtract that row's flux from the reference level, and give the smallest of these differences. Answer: -1.5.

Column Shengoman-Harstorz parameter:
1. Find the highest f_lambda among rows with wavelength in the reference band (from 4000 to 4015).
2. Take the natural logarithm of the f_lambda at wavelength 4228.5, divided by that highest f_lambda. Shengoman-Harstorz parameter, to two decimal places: -0.24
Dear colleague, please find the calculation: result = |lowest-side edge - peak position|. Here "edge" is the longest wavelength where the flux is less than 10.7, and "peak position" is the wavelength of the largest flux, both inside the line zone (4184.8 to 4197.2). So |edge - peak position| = 10.0 angstrom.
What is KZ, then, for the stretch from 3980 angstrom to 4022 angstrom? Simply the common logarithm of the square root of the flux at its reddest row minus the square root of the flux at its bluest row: -0.91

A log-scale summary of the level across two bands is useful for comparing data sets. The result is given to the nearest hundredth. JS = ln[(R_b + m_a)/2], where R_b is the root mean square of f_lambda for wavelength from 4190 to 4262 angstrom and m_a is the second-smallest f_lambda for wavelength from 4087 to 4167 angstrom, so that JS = 2.26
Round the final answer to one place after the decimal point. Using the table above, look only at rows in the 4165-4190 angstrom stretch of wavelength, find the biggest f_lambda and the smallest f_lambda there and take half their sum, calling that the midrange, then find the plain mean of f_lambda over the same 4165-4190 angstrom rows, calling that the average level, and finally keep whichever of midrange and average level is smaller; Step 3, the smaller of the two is 9.8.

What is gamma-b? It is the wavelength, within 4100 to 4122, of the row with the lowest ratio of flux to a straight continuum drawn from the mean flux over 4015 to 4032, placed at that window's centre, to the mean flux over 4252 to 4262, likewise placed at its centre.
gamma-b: 4101.0 angstrom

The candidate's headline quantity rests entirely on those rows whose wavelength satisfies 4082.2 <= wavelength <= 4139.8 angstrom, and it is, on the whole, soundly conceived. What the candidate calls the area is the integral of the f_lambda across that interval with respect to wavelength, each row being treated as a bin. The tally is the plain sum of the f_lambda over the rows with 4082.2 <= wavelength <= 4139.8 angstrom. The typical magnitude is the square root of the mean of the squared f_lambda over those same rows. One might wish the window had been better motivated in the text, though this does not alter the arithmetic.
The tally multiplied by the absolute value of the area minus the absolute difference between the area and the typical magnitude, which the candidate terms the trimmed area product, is 2609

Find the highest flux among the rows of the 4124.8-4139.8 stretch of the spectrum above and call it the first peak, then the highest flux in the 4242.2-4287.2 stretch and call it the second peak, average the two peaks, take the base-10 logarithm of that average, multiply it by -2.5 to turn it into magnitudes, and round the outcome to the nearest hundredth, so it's -2.68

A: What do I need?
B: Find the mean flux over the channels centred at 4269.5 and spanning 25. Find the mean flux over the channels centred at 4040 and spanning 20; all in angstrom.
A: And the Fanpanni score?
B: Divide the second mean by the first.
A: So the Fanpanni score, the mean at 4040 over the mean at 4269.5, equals 0.93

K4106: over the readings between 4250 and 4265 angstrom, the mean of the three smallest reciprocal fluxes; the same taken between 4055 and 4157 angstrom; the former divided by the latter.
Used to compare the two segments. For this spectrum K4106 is 1.05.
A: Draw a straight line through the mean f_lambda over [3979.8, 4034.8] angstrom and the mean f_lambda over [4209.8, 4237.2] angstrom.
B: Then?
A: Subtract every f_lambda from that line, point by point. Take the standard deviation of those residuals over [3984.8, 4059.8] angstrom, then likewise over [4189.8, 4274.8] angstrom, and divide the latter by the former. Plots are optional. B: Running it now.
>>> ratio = 1.2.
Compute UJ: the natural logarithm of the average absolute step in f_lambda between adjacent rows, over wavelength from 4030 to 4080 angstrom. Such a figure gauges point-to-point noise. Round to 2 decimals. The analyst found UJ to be 0.09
